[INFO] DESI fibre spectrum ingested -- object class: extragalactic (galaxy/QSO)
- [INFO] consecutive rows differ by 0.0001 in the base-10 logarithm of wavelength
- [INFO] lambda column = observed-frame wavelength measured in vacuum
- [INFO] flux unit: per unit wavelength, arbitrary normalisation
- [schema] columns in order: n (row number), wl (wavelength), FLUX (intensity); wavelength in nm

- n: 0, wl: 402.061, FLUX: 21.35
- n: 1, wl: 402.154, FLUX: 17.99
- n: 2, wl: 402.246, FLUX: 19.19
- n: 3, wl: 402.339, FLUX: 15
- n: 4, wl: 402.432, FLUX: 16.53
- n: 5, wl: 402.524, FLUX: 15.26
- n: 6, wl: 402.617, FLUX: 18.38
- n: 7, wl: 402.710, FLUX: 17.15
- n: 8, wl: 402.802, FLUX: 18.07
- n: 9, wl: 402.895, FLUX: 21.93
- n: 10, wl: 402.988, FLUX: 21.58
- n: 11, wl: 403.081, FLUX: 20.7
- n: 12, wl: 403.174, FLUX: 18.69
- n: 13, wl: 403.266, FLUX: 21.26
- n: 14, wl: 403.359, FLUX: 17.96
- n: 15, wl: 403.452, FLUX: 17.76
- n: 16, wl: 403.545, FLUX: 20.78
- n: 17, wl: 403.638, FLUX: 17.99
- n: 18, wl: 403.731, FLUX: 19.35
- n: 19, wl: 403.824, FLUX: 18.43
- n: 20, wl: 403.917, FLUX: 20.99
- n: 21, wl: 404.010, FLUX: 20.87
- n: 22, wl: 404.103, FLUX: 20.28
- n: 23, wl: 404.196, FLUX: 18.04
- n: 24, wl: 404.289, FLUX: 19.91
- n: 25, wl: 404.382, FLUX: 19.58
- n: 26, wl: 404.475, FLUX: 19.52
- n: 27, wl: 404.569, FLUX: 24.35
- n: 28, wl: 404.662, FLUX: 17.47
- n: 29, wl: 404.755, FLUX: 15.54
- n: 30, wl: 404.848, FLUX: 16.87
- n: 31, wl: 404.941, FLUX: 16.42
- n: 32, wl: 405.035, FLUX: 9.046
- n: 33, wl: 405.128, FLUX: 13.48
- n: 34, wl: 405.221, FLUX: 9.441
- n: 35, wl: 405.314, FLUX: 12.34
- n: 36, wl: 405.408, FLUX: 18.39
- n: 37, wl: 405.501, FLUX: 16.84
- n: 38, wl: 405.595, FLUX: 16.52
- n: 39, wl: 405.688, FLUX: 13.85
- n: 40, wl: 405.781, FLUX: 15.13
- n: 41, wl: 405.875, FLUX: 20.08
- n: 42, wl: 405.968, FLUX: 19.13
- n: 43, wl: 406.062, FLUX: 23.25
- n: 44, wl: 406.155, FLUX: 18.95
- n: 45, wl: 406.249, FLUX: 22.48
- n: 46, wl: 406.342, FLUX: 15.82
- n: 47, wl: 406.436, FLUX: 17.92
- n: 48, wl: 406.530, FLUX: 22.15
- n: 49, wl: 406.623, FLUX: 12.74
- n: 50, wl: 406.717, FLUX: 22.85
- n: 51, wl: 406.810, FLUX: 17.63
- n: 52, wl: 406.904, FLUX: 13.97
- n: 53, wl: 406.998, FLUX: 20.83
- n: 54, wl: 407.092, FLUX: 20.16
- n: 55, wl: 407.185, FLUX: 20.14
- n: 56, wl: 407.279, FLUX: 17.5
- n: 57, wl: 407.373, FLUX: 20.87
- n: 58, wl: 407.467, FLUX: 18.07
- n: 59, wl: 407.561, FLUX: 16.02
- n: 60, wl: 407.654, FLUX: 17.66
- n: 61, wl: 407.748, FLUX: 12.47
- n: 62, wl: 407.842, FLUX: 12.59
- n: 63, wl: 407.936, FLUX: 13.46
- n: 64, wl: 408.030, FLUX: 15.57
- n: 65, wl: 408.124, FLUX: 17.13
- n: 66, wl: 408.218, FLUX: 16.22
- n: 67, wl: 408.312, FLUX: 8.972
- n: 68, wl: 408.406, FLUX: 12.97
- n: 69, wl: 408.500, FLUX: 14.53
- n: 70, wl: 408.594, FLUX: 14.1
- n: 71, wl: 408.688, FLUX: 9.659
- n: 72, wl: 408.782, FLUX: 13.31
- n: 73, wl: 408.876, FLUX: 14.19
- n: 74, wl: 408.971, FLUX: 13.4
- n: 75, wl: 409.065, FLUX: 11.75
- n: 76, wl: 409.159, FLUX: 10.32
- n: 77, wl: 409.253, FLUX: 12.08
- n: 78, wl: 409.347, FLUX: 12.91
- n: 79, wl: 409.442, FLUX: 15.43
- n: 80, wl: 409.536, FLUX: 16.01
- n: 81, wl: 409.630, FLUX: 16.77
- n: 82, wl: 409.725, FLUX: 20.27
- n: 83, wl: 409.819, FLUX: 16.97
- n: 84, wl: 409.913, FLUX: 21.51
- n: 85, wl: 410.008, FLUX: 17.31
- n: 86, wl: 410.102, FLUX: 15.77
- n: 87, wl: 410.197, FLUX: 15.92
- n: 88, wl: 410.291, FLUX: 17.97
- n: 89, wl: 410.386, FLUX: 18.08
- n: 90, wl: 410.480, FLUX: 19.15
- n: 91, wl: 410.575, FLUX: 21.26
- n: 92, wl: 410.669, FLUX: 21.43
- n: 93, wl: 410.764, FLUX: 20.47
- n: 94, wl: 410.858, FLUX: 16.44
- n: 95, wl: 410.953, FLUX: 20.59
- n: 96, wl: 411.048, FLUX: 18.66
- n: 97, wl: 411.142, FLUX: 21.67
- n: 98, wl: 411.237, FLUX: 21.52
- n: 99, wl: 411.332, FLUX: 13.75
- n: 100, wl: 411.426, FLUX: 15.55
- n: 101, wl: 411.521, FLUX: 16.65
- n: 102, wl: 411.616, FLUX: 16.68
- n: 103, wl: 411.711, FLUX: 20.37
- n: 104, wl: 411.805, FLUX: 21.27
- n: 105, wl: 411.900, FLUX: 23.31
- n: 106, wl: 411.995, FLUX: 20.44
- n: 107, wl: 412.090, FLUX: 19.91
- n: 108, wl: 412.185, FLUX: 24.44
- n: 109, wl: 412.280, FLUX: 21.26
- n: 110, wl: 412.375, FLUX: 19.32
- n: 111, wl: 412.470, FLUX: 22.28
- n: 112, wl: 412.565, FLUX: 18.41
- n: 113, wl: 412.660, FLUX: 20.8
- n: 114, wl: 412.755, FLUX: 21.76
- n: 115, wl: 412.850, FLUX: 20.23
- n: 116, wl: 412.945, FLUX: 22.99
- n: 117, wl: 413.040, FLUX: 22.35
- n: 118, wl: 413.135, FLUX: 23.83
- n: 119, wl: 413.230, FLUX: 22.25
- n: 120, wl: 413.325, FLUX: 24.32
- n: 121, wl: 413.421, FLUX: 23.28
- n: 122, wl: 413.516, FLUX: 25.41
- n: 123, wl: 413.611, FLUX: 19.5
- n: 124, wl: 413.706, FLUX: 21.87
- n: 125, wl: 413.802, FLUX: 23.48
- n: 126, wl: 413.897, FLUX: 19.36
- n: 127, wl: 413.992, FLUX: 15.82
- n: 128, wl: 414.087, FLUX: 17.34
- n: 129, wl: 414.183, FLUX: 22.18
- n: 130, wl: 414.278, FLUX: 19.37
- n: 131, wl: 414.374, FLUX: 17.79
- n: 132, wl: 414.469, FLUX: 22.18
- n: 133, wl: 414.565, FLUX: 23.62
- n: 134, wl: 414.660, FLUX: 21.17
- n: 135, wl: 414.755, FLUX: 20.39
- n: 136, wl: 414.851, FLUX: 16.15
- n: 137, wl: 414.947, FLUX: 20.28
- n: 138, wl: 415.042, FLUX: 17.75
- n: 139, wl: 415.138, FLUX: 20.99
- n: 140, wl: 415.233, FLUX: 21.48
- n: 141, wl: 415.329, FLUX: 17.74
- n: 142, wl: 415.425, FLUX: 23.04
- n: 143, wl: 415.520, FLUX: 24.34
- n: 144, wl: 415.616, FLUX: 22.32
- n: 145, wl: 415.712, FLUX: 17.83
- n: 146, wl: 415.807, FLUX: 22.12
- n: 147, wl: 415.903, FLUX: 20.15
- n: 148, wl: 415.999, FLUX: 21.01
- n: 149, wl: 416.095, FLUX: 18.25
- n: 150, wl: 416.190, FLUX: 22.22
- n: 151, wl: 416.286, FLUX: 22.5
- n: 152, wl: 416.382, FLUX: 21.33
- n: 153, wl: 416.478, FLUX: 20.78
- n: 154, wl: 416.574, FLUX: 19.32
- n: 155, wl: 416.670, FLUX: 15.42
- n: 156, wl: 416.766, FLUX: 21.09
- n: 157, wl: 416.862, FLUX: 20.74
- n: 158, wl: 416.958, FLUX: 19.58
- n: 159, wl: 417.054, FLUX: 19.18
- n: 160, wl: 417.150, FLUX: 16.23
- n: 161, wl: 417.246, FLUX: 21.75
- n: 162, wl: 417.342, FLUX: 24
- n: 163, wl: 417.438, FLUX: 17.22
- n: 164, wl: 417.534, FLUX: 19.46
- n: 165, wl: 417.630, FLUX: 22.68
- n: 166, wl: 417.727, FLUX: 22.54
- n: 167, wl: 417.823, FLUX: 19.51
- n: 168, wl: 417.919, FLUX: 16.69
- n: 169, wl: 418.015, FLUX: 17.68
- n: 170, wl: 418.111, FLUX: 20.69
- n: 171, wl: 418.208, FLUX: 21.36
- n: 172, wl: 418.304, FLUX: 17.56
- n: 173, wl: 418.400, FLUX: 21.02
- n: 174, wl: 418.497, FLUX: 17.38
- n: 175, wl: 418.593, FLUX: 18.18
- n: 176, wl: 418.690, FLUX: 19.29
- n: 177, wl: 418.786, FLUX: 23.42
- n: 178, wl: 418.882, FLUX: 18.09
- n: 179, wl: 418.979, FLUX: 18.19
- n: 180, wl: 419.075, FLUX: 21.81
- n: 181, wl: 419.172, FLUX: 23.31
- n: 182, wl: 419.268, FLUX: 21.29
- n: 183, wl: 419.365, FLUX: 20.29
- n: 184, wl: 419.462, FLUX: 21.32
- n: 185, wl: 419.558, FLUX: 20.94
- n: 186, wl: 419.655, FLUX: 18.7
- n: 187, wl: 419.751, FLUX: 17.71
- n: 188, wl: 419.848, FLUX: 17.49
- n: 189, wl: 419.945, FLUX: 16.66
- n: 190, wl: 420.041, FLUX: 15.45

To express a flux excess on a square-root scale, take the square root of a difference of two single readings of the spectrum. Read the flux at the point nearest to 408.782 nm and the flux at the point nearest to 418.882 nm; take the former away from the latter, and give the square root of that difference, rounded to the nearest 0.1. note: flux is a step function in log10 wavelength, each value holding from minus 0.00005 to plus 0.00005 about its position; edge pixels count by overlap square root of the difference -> 2.2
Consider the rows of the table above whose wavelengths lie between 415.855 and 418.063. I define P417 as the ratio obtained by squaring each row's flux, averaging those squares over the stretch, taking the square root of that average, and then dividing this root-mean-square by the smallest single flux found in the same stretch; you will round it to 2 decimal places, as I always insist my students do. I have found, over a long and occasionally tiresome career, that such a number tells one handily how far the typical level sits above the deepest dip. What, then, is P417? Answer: 1.30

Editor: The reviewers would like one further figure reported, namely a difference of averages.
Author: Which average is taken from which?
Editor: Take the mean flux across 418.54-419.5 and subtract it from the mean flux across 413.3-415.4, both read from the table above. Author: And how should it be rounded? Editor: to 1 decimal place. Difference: 0.0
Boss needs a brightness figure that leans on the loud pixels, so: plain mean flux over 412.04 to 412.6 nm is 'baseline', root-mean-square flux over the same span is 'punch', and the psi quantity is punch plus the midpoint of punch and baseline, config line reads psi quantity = 42.0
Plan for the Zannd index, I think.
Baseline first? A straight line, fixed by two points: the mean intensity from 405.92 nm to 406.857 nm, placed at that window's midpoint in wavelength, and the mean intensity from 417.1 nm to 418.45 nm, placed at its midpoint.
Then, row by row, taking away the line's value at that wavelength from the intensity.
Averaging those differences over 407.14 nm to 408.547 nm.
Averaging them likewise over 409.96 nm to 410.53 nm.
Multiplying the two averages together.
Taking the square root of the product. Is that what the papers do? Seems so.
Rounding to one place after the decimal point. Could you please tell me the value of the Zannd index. 2.8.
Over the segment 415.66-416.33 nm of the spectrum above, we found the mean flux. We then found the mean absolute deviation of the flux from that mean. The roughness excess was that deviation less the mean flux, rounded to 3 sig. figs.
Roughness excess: -19.0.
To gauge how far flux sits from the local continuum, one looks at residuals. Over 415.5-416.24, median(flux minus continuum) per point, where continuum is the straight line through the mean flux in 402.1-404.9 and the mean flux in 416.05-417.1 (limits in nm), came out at 1.6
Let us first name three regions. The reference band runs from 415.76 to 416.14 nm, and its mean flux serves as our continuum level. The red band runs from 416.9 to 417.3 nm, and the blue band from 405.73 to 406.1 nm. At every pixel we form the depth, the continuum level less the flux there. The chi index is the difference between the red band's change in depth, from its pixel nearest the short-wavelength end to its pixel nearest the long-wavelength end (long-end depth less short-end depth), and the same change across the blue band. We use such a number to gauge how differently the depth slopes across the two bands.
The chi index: 6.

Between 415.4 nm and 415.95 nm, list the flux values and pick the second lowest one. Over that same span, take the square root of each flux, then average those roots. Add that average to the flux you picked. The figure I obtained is 25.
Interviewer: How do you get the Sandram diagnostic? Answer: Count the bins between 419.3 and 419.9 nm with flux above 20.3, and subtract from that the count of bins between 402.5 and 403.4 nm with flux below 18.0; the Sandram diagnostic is -1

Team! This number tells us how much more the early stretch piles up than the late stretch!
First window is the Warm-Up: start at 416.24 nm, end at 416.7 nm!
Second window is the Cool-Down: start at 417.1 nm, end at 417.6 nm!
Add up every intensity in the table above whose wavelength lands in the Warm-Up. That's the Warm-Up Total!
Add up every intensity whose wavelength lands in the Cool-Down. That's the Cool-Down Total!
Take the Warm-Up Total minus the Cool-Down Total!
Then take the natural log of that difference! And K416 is 0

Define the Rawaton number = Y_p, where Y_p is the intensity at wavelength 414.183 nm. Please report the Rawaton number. 22.18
